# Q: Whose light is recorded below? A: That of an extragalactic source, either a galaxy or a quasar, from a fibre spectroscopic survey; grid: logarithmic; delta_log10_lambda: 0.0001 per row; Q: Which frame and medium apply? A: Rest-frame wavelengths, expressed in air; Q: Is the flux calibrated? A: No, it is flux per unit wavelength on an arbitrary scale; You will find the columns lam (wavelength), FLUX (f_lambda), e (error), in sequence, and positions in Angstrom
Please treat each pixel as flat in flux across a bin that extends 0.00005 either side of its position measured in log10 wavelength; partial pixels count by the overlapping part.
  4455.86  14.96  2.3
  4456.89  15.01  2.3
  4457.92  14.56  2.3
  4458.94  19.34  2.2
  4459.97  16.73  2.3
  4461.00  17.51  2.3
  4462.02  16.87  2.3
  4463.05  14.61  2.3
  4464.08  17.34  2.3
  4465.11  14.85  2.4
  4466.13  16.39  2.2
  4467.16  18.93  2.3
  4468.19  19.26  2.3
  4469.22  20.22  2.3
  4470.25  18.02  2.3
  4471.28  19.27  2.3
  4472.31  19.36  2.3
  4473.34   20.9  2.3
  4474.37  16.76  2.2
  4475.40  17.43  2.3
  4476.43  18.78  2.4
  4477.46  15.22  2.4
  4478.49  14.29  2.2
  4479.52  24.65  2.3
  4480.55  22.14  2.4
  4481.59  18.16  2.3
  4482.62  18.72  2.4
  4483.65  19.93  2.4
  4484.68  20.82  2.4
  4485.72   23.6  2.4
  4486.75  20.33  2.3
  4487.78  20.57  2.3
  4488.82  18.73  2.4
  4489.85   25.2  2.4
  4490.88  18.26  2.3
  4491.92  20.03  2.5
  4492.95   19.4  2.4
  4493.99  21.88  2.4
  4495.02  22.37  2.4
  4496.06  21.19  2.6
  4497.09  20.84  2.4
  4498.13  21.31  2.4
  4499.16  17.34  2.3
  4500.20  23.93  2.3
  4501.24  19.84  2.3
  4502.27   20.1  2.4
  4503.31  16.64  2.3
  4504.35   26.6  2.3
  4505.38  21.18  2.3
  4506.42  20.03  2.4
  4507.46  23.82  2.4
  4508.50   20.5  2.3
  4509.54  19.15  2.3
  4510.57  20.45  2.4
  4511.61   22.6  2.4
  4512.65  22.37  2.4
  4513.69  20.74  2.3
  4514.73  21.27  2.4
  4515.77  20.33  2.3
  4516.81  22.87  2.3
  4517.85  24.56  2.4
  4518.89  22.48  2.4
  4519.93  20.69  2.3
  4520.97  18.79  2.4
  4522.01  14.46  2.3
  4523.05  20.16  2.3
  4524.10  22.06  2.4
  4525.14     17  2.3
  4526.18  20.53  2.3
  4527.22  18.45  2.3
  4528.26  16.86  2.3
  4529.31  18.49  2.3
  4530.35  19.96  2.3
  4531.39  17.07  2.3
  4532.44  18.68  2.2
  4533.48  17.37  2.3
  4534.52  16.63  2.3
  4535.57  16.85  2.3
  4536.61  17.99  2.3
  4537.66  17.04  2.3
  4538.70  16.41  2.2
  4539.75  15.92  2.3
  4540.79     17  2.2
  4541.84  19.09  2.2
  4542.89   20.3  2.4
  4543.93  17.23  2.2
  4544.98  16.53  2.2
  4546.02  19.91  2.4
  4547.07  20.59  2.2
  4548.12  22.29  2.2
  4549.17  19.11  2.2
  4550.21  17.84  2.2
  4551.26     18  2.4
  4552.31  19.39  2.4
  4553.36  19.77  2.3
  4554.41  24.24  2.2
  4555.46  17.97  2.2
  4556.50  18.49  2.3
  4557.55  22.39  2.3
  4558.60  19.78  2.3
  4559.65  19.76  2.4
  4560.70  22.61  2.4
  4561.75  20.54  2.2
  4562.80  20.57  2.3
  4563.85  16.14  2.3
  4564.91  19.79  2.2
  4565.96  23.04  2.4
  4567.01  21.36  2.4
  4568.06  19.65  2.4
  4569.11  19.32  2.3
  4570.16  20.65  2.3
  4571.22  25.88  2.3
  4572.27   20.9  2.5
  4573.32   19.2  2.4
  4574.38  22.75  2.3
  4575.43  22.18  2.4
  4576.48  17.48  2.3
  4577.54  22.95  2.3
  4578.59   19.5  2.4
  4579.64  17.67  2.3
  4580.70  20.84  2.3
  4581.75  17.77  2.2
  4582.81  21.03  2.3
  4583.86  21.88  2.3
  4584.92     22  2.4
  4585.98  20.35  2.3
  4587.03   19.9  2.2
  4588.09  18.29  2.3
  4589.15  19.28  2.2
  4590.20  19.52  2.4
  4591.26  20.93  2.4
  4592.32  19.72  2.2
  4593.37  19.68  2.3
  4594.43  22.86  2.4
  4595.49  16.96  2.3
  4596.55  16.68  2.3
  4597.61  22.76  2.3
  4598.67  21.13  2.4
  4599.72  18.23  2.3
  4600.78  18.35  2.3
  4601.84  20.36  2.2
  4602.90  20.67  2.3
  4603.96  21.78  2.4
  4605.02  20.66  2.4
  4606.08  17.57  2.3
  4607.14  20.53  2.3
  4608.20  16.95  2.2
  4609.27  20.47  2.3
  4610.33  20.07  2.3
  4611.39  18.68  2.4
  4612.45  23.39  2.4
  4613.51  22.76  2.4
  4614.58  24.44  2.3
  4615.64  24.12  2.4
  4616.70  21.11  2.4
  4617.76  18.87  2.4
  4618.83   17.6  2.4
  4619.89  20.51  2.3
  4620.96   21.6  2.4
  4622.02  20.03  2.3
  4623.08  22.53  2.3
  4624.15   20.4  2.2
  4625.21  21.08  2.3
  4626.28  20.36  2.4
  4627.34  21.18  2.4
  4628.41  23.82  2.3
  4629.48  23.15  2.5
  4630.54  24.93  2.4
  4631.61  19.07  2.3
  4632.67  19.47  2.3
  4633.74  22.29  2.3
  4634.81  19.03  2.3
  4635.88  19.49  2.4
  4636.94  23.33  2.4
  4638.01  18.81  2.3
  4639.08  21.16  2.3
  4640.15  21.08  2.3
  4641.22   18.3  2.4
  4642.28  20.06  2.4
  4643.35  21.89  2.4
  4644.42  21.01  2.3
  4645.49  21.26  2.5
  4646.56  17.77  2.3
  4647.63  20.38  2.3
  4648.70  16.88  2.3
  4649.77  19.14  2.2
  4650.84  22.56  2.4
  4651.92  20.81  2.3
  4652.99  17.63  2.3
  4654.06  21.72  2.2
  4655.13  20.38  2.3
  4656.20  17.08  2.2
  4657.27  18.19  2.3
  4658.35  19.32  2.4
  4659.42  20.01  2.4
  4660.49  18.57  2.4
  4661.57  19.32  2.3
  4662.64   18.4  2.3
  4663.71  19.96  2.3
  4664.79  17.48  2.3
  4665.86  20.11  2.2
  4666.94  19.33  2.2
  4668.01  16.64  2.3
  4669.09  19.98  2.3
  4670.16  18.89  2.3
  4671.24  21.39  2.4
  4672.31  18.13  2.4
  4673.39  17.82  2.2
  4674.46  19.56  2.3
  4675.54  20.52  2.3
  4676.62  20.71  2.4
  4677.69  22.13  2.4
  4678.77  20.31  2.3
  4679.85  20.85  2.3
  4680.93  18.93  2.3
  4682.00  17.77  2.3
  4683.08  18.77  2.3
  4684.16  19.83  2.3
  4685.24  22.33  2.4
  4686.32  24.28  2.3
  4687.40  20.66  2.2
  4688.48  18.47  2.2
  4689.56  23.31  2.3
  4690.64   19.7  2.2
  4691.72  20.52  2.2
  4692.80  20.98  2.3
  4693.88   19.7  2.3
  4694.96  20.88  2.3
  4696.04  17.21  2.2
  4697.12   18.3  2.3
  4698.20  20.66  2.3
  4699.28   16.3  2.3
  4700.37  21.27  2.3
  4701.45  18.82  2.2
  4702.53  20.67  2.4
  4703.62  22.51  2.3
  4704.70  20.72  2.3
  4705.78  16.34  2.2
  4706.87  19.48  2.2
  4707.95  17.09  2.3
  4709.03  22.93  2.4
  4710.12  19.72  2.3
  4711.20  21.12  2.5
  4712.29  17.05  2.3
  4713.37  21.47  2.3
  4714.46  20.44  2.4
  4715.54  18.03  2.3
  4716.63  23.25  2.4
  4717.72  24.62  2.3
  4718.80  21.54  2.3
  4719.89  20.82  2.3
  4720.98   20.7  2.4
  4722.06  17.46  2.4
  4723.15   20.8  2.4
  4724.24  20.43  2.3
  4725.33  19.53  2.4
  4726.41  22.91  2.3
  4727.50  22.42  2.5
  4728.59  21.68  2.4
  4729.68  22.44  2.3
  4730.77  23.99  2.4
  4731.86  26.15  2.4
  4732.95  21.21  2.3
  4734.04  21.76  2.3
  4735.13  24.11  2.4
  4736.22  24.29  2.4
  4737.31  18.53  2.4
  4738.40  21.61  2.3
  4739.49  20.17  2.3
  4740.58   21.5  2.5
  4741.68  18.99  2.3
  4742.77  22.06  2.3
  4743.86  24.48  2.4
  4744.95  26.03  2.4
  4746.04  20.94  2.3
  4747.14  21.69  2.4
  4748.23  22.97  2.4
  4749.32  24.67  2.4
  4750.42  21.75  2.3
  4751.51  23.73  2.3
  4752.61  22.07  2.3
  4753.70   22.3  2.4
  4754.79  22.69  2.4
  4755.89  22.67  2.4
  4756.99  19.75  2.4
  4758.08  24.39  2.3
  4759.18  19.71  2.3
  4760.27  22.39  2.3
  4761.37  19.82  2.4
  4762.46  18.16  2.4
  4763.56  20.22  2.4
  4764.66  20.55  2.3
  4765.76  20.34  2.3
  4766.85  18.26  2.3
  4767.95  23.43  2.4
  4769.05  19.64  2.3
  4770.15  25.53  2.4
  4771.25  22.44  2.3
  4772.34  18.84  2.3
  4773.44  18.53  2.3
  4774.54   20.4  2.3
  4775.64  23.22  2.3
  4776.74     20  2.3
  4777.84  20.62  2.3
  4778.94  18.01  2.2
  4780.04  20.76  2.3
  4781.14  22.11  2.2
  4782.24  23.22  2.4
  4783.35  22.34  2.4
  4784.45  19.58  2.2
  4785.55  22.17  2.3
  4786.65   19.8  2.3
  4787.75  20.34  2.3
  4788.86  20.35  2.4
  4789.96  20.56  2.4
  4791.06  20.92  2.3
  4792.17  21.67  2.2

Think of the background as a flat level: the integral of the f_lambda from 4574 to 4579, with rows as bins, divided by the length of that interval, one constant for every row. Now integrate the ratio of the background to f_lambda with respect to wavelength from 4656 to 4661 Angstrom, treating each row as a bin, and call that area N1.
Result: 5.6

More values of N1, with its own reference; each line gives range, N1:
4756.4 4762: 5.6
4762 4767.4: 5.8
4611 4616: 4.7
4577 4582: 5.3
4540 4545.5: 6.5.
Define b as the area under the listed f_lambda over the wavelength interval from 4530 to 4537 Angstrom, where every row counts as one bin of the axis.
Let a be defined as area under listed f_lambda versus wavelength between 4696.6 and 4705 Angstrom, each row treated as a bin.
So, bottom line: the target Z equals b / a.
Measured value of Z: 0.7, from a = 167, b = 124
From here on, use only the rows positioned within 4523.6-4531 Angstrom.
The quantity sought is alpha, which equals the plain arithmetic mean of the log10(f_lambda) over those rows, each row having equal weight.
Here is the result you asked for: 1.28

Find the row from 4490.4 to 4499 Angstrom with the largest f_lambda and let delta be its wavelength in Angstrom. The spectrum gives 4495.02 Angstrom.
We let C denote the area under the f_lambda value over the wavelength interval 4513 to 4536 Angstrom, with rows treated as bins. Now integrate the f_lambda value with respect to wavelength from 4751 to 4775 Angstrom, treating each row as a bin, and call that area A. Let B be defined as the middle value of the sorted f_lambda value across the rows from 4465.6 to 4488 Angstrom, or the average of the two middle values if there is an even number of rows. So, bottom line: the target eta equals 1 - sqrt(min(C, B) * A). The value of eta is -98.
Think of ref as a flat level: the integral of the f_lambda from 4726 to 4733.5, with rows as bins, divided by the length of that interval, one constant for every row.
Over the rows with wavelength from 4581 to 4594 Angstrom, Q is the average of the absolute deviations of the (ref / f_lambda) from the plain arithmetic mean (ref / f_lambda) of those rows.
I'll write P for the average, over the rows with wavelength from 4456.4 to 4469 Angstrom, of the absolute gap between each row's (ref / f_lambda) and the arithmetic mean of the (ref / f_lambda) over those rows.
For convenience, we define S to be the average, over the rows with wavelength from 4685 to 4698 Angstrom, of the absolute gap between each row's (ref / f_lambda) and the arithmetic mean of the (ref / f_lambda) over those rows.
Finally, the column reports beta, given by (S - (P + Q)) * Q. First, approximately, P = 0.119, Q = 0.0573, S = 0.086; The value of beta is -0.0051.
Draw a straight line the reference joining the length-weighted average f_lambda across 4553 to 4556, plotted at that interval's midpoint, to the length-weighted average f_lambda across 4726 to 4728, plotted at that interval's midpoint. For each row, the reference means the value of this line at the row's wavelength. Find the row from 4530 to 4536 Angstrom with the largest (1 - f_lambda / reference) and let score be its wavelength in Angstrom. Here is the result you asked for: 4534.52 Angstrom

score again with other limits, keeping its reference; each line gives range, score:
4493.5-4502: 4499.16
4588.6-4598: 4596.55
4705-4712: 4705.78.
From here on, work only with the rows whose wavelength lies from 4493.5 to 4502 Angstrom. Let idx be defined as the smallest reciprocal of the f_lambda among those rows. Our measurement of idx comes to 0.0418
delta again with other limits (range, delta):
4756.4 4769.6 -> 4758.08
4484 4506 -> 4504.35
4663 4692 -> 4686.32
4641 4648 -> 4643.35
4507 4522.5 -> 4517.85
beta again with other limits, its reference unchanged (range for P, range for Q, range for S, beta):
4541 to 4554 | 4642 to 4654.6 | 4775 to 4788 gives -0.0090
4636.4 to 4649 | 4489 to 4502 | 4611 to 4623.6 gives -0.0074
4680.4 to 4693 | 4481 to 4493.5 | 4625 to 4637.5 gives -0.0061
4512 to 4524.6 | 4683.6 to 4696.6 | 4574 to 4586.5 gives -0.0065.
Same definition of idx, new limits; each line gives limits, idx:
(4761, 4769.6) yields 0.0427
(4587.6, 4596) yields 0.0437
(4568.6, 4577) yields 0.0386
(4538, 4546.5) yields 0.0493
